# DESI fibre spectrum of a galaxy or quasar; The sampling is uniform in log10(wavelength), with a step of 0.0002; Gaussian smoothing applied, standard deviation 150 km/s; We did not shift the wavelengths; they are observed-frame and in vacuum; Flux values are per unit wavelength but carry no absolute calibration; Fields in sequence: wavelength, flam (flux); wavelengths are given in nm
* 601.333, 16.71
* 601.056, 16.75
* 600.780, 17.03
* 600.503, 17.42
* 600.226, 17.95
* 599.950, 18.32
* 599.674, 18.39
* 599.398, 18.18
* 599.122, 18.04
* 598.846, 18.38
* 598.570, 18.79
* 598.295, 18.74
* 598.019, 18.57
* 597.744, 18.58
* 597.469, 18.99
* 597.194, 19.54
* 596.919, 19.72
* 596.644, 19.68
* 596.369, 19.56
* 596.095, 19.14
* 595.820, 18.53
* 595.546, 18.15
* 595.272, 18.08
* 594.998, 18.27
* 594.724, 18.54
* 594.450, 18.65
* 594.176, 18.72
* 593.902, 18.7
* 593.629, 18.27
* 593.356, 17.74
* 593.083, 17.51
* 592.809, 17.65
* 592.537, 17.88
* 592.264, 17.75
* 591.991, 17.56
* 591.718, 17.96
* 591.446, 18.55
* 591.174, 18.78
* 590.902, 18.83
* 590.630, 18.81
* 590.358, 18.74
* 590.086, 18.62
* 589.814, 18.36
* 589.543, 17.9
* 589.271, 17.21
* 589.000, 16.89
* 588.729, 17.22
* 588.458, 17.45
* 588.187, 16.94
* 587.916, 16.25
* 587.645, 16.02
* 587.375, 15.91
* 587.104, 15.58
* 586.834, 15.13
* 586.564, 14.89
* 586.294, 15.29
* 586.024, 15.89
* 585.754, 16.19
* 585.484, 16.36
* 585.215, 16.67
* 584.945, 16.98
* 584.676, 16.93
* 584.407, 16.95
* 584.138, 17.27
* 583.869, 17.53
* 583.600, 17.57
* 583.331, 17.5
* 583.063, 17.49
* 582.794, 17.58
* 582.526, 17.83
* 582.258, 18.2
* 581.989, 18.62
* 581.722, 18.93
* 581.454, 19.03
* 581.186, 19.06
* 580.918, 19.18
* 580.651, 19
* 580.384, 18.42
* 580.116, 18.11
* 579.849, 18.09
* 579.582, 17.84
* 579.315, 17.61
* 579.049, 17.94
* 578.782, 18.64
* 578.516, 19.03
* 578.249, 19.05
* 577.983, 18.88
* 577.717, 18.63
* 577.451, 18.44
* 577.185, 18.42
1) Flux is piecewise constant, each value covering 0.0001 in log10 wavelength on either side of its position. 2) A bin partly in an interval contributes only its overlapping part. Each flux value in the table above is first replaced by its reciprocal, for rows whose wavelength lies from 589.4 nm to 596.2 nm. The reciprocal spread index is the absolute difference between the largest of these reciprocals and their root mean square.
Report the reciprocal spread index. 0.0024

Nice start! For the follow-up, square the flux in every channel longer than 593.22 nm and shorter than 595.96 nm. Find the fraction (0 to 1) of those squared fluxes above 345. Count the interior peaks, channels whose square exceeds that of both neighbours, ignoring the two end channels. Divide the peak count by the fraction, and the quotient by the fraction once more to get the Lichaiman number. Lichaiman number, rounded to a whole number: 11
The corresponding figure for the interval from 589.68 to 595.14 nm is 19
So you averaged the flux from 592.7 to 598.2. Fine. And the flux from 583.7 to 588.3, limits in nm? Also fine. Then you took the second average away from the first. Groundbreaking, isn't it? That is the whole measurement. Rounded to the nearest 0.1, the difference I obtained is 2.3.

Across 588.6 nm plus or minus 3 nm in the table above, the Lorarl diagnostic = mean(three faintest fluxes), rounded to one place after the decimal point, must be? 15.1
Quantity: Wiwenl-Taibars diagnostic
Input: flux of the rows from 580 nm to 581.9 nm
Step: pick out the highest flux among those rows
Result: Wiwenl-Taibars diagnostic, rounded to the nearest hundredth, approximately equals 19.18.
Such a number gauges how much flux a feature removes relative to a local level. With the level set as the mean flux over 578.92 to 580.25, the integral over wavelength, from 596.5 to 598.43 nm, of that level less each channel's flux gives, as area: -2.3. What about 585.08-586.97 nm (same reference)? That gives 4.1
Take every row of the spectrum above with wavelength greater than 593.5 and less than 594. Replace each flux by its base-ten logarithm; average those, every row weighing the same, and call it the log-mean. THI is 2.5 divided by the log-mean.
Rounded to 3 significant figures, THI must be 1.97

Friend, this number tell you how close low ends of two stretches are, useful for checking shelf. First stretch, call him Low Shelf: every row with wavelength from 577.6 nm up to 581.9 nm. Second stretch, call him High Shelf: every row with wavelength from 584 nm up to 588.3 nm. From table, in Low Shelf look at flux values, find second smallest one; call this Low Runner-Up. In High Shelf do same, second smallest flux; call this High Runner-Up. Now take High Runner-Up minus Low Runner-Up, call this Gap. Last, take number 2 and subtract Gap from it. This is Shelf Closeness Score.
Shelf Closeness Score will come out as 4.7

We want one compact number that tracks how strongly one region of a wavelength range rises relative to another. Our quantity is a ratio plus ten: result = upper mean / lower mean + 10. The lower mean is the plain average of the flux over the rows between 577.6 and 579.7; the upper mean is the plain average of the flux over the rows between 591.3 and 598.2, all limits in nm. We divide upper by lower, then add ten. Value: 11.0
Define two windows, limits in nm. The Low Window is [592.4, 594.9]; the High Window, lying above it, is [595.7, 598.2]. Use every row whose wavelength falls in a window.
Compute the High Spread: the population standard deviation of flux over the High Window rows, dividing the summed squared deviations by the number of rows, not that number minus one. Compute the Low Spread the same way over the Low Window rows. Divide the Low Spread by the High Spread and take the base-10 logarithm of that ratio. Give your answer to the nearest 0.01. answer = -0.01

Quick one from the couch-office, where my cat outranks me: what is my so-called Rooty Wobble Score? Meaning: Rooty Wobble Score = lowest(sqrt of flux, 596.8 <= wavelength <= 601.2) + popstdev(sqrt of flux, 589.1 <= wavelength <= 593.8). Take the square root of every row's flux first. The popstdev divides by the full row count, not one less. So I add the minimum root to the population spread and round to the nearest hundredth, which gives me 4.15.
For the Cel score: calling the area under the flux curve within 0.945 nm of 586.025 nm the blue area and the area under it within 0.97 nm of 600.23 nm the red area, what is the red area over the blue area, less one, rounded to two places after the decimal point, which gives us 0.15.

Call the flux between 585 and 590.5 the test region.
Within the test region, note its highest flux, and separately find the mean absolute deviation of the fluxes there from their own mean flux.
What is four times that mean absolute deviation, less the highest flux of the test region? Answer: -15.0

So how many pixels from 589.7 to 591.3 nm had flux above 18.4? 5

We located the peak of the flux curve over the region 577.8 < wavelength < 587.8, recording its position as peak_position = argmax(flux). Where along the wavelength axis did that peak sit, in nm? 580.918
